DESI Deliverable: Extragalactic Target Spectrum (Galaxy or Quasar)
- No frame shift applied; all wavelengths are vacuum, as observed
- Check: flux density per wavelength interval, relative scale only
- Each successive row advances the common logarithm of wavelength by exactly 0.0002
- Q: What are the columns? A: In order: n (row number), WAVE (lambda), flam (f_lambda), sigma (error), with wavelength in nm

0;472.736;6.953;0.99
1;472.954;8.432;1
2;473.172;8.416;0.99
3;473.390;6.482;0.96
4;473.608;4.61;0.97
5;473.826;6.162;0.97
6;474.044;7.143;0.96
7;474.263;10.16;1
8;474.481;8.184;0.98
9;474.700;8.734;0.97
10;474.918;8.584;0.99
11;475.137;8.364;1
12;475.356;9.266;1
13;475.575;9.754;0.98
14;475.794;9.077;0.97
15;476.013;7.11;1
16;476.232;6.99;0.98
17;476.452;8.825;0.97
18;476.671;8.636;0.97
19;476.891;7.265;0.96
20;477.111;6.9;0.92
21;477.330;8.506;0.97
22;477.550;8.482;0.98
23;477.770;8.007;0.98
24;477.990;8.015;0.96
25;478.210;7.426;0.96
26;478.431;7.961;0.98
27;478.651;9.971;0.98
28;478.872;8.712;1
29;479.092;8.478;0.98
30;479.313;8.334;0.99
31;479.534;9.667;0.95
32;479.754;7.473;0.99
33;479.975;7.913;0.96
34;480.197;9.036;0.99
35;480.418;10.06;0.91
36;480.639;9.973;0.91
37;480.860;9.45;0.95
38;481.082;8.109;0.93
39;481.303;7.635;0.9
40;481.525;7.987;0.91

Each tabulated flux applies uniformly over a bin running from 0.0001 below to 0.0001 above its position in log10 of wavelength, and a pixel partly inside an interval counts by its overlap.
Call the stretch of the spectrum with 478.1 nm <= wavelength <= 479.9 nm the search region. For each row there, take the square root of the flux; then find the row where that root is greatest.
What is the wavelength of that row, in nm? 478.651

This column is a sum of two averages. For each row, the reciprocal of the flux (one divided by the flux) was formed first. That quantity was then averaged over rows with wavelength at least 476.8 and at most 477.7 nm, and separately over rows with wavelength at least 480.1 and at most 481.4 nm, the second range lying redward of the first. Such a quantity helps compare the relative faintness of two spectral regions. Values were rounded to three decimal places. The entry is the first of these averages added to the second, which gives 0.241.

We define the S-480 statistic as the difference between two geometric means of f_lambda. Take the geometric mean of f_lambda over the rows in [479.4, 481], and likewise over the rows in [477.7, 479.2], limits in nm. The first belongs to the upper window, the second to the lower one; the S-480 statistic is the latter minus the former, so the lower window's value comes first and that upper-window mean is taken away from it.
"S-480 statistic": -0.70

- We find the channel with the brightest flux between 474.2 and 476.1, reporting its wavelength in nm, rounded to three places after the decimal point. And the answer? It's 474.263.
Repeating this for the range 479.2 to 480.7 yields 480.418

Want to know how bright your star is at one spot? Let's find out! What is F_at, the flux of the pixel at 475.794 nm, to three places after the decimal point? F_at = 9.077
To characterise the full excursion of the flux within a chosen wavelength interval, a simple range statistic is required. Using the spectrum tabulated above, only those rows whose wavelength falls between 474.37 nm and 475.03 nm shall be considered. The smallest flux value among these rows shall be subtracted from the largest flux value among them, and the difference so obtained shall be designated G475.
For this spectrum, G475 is 0.55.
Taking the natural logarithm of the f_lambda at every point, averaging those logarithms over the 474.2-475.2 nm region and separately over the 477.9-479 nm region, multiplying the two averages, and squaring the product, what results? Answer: 21.3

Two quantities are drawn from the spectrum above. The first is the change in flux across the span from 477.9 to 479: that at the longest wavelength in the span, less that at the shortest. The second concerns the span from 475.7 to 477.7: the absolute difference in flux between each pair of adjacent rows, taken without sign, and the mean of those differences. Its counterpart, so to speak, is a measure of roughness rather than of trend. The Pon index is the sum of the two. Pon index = 1.6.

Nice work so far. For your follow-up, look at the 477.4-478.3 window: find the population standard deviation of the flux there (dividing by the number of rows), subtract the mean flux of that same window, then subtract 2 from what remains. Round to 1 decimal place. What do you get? -9.6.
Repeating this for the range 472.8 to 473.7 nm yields -7.4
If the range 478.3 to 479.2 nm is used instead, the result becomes -10.0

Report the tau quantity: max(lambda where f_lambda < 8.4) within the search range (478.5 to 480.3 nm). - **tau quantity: 479.975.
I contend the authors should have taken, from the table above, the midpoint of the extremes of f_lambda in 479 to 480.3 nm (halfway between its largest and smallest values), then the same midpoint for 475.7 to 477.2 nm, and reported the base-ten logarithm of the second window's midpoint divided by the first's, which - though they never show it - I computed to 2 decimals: -0.03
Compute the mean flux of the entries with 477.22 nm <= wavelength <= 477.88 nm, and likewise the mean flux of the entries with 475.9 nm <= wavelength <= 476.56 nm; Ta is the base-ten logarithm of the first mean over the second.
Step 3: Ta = 0.04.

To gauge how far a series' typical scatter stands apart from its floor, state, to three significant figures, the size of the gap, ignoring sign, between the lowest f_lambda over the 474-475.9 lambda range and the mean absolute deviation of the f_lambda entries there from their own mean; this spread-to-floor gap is 6.47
